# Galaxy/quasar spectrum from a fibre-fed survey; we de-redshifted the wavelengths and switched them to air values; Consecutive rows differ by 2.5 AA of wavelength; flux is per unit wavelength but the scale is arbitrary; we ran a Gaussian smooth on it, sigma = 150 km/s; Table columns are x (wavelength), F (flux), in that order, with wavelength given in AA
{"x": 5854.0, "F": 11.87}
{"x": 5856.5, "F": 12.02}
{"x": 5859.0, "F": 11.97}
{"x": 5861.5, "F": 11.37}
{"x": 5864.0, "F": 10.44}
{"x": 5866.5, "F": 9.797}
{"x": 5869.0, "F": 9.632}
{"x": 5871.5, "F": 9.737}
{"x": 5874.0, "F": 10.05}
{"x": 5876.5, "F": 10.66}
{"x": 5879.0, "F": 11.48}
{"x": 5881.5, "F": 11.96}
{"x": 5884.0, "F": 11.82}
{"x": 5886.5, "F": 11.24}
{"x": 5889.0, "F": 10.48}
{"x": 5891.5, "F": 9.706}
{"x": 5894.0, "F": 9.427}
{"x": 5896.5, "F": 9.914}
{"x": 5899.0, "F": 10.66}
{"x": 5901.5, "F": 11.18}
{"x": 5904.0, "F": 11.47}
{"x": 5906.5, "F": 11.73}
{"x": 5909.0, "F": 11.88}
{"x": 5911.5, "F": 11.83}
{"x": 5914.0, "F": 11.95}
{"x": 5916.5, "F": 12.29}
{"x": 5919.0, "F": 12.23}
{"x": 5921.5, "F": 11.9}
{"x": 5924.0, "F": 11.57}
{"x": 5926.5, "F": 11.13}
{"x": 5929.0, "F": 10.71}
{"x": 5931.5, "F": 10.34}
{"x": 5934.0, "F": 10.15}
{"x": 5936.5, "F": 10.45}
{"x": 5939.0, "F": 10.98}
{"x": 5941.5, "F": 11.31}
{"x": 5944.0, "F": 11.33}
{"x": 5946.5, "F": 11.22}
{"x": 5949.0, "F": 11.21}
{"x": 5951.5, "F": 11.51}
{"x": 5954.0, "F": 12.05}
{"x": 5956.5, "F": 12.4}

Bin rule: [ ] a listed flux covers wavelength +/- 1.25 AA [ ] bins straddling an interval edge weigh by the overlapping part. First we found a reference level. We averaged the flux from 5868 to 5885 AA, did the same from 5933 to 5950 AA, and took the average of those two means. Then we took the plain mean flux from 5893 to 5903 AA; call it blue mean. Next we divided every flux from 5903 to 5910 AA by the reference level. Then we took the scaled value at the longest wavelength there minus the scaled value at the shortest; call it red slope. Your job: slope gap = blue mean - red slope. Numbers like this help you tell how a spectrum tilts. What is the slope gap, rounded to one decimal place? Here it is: 10.3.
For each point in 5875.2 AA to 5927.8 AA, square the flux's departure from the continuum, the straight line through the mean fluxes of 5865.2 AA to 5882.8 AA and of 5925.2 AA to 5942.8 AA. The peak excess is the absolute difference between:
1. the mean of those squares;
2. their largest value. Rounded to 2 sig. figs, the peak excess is 1.6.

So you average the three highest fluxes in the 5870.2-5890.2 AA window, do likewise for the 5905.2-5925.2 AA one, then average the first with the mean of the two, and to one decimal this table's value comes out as 11.9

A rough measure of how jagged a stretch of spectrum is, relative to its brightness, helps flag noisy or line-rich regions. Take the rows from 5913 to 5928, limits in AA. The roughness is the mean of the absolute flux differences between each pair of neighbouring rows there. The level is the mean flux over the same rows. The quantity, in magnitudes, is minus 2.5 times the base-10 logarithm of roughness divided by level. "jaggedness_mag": 4.0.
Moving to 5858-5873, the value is 3.3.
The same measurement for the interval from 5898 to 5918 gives 4.2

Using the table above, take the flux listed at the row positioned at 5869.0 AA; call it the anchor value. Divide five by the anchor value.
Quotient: 0.52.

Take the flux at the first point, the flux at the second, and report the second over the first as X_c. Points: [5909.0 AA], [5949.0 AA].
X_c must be 0.94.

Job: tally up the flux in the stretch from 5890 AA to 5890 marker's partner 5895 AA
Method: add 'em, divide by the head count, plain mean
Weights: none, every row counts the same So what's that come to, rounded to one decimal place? 9.6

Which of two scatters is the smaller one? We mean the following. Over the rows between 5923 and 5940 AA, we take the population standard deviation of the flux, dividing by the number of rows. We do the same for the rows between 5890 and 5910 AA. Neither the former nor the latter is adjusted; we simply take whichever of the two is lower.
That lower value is 0.5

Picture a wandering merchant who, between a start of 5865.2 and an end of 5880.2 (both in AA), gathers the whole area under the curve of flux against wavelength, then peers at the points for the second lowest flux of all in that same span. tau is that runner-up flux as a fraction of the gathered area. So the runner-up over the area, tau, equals 0.0635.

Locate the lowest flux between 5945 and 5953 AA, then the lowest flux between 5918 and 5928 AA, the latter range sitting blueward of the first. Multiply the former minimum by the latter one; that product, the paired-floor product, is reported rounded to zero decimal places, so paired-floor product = 125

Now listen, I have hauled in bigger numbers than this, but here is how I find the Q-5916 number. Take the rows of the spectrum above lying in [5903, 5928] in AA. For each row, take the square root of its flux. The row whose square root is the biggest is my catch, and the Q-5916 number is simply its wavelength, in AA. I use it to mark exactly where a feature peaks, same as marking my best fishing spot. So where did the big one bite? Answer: 5916.5 AA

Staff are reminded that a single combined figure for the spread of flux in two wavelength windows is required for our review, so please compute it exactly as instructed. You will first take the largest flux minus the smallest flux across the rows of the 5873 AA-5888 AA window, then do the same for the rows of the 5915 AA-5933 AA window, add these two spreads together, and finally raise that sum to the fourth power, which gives 222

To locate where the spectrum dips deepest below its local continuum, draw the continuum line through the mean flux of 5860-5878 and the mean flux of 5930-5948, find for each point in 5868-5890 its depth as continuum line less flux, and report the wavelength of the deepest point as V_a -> 5869.0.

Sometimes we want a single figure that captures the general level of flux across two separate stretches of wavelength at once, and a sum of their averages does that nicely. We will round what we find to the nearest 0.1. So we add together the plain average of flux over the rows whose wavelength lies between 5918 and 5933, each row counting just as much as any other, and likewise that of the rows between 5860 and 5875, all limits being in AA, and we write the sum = 21.5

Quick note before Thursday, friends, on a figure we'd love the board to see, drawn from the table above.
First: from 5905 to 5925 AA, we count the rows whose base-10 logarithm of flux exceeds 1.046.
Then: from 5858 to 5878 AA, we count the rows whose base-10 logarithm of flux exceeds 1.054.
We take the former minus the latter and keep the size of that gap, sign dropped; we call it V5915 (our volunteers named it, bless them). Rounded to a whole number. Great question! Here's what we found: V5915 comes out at 6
